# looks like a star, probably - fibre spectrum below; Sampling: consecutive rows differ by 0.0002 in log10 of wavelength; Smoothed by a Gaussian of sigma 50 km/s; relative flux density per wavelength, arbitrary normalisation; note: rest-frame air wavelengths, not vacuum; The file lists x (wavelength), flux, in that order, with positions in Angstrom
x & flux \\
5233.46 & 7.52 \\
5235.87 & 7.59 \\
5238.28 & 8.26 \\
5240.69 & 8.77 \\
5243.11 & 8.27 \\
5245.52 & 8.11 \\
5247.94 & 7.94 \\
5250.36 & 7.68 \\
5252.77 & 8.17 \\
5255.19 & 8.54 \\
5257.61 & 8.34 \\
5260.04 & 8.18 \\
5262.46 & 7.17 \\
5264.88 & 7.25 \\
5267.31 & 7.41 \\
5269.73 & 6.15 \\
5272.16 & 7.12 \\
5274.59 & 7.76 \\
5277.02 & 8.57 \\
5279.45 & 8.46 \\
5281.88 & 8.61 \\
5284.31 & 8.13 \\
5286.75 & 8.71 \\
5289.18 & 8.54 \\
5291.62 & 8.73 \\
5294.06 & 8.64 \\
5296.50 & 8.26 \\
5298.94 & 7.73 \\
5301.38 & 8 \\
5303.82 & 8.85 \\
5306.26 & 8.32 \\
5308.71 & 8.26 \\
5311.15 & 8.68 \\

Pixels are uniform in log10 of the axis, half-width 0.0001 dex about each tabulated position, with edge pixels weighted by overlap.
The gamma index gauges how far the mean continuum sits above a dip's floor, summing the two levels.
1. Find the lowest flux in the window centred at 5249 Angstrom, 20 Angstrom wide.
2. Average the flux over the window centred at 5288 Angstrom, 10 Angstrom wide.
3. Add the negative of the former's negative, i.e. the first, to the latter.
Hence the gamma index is 16.21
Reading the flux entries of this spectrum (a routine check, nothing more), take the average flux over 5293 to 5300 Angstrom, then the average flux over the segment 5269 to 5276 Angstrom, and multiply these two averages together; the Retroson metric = 58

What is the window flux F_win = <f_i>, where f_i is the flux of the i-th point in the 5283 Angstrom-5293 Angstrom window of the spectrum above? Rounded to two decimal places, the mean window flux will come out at 8.53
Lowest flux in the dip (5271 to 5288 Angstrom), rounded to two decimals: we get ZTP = 7.12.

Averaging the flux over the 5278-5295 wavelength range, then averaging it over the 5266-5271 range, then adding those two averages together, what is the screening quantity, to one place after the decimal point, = 15.3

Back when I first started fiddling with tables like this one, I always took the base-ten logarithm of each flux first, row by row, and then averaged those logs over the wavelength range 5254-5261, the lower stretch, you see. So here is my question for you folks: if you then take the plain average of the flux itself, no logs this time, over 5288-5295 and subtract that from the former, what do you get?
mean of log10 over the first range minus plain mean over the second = -7.71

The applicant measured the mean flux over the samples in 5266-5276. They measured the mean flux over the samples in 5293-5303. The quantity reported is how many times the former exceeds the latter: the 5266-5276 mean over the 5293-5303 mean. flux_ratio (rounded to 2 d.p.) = 0.87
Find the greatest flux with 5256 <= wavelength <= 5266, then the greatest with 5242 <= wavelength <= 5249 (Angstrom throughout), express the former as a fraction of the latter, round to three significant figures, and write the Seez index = 1.01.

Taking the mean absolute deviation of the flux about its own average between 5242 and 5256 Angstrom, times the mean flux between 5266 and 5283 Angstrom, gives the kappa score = 1.6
